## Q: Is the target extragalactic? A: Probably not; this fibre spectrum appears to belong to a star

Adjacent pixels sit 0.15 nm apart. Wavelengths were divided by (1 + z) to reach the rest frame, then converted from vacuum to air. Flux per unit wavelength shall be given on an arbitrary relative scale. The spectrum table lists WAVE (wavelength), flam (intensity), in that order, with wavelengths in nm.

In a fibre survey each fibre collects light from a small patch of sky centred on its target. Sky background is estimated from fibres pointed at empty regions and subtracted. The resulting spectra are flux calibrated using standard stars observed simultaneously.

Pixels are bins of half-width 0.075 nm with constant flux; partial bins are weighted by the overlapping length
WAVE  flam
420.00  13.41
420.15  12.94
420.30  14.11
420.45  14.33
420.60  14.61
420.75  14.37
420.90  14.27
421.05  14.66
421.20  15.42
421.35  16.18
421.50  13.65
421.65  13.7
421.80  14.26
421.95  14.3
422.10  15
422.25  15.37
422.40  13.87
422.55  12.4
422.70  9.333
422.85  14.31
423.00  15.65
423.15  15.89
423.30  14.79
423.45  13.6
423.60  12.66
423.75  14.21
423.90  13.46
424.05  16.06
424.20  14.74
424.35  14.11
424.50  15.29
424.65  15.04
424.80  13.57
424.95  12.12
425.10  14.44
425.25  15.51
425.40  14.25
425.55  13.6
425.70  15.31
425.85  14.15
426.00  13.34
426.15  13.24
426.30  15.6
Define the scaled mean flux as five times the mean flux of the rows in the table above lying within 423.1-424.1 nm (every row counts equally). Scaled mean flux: 72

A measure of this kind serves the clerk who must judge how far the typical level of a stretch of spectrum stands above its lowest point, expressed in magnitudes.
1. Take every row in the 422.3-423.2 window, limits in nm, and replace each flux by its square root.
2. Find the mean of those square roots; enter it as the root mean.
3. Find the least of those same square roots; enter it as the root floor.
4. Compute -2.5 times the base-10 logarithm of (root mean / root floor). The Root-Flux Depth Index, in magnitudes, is -0.199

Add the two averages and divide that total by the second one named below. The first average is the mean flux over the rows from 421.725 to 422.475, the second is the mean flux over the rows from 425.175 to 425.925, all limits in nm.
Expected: 2.000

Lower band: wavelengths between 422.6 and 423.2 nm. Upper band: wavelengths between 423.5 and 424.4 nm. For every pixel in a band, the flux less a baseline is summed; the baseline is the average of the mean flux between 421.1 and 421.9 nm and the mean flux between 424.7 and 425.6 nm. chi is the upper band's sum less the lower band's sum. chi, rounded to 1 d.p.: 1.5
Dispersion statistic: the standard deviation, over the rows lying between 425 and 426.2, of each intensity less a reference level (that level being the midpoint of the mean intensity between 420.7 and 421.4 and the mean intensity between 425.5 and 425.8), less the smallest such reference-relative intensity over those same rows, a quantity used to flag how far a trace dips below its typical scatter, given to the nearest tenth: 2.3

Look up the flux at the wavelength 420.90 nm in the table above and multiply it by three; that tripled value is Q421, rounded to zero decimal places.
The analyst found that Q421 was 43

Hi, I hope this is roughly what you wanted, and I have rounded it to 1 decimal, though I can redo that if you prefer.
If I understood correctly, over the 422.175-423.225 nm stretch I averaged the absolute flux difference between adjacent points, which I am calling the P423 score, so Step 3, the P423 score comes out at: 2.1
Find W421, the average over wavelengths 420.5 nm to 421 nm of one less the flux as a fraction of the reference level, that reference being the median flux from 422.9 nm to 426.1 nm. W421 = -0.012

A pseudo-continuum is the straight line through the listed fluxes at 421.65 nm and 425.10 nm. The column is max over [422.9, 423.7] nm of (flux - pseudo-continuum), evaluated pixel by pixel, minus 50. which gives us -48.1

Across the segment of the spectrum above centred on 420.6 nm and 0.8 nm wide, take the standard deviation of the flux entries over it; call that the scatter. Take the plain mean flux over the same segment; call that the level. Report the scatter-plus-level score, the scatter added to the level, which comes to 14.5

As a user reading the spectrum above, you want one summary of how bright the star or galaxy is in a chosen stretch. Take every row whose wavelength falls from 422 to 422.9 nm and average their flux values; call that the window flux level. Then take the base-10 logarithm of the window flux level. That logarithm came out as 1.13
